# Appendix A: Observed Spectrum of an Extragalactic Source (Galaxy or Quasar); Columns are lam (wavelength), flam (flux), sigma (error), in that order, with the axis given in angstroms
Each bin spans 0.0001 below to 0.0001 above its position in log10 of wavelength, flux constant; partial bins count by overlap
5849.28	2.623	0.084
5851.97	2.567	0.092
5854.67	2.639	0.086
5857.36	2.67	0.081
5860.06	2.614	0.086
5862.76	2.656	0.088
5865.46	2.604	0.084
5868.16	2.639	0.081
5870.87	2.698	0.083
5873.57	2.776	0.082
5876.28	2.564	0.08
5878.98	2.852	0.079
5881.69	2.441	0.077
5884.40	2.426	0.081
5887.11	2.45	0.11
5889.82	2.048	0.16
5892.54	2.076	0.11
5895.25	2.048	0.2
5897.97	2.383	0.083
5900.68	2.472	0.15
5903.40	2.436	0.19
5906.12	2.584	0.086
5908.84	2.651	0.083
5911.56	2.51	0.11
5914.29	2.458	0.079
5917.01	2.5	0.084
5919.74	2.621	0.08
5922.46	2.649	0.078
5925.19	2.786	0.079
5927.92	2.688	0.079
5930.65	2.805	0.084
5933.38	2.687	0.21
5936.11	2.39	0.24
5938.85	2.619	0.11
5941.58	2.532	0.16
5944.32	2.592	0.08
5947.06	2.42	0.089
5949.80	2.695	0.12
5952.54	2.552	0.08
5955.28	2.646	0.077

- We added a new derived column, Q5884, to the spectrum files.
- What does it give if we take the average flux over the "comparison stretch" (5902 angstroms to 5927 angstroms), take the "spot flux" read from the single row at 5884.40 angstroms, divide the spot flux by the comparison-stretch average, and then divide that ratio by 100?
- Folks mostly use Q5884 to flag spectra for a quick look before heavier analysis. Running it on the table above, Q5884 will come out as 0.0094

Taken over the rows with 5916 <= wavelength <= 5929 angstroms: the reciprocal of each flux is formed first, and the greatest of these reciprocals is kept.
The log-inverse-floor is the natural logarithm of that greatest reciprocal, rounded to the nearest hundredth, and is -0.92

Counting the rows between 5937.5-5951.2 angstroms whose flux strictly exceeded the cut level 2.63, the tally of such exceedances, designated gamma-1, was 1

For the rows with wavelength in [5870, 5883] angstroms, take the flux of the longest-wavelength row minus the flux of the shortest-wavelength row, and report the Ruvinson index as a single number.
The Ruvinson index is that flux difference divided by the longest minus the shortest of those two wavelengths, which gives -0.024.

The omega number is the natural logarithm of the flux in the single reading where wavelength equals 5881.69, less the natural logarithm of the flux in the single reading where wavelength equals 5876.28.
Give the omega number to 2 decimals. -0.05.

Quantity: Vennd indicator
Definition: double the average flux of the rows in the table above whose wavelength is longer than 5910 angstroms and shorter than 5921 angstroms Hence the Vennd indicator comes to 5.04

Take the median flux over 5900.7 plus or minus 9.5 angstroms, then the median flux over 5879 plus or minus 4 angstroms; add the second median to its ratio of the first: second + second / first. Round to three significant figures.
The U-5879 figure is 3.62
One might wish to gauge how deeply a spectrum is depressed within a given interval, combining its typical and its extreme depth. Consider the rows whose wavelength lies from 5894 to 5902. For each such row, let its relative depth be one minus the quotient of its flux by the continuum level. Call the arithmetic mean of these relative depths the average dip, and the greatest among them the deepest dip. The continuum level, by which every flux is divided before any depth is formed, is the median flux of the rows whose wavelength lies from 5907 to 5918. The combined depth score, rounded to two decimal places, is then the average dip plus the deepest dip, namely 0.26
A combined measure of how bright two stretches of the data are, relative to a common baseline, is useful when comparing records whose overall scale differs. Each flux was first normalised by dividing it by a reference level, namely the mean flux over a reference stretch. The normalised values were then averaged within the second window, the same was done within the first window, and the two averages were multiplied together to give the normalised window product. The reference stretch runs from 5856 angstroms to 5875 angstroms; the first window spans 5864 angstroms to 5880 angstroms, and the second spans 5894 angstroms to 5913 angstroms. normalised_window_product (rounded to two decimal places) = 0.92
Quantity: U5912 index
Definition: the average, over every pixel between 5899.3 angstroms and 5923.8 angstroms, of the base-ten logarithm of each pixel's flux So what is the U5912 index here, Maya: 0.405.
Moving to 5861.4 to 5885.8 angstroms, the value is 0.419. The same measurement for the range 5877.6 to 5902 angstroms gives 0.370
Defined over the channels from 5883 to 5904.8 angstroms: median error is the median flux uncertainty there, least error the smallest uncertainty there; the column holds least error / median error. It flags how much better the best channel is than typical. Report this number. 0.623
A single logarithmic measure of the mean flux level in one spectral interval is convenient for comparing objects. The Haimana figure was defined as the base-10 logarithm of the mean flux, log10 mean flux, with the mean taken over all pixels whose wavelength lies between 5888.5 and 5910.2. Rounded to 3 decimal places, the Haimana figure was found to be 0.369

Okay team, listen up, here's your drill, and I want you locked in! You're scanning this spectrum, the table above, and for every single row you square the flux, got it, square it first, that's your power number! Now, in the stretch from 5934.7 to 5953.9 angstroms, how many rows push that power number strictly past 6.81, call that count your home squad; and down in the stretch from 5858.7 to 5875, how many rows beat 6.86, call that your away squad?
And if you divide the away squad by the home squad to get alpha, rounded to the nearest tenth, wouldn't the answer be 2.0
